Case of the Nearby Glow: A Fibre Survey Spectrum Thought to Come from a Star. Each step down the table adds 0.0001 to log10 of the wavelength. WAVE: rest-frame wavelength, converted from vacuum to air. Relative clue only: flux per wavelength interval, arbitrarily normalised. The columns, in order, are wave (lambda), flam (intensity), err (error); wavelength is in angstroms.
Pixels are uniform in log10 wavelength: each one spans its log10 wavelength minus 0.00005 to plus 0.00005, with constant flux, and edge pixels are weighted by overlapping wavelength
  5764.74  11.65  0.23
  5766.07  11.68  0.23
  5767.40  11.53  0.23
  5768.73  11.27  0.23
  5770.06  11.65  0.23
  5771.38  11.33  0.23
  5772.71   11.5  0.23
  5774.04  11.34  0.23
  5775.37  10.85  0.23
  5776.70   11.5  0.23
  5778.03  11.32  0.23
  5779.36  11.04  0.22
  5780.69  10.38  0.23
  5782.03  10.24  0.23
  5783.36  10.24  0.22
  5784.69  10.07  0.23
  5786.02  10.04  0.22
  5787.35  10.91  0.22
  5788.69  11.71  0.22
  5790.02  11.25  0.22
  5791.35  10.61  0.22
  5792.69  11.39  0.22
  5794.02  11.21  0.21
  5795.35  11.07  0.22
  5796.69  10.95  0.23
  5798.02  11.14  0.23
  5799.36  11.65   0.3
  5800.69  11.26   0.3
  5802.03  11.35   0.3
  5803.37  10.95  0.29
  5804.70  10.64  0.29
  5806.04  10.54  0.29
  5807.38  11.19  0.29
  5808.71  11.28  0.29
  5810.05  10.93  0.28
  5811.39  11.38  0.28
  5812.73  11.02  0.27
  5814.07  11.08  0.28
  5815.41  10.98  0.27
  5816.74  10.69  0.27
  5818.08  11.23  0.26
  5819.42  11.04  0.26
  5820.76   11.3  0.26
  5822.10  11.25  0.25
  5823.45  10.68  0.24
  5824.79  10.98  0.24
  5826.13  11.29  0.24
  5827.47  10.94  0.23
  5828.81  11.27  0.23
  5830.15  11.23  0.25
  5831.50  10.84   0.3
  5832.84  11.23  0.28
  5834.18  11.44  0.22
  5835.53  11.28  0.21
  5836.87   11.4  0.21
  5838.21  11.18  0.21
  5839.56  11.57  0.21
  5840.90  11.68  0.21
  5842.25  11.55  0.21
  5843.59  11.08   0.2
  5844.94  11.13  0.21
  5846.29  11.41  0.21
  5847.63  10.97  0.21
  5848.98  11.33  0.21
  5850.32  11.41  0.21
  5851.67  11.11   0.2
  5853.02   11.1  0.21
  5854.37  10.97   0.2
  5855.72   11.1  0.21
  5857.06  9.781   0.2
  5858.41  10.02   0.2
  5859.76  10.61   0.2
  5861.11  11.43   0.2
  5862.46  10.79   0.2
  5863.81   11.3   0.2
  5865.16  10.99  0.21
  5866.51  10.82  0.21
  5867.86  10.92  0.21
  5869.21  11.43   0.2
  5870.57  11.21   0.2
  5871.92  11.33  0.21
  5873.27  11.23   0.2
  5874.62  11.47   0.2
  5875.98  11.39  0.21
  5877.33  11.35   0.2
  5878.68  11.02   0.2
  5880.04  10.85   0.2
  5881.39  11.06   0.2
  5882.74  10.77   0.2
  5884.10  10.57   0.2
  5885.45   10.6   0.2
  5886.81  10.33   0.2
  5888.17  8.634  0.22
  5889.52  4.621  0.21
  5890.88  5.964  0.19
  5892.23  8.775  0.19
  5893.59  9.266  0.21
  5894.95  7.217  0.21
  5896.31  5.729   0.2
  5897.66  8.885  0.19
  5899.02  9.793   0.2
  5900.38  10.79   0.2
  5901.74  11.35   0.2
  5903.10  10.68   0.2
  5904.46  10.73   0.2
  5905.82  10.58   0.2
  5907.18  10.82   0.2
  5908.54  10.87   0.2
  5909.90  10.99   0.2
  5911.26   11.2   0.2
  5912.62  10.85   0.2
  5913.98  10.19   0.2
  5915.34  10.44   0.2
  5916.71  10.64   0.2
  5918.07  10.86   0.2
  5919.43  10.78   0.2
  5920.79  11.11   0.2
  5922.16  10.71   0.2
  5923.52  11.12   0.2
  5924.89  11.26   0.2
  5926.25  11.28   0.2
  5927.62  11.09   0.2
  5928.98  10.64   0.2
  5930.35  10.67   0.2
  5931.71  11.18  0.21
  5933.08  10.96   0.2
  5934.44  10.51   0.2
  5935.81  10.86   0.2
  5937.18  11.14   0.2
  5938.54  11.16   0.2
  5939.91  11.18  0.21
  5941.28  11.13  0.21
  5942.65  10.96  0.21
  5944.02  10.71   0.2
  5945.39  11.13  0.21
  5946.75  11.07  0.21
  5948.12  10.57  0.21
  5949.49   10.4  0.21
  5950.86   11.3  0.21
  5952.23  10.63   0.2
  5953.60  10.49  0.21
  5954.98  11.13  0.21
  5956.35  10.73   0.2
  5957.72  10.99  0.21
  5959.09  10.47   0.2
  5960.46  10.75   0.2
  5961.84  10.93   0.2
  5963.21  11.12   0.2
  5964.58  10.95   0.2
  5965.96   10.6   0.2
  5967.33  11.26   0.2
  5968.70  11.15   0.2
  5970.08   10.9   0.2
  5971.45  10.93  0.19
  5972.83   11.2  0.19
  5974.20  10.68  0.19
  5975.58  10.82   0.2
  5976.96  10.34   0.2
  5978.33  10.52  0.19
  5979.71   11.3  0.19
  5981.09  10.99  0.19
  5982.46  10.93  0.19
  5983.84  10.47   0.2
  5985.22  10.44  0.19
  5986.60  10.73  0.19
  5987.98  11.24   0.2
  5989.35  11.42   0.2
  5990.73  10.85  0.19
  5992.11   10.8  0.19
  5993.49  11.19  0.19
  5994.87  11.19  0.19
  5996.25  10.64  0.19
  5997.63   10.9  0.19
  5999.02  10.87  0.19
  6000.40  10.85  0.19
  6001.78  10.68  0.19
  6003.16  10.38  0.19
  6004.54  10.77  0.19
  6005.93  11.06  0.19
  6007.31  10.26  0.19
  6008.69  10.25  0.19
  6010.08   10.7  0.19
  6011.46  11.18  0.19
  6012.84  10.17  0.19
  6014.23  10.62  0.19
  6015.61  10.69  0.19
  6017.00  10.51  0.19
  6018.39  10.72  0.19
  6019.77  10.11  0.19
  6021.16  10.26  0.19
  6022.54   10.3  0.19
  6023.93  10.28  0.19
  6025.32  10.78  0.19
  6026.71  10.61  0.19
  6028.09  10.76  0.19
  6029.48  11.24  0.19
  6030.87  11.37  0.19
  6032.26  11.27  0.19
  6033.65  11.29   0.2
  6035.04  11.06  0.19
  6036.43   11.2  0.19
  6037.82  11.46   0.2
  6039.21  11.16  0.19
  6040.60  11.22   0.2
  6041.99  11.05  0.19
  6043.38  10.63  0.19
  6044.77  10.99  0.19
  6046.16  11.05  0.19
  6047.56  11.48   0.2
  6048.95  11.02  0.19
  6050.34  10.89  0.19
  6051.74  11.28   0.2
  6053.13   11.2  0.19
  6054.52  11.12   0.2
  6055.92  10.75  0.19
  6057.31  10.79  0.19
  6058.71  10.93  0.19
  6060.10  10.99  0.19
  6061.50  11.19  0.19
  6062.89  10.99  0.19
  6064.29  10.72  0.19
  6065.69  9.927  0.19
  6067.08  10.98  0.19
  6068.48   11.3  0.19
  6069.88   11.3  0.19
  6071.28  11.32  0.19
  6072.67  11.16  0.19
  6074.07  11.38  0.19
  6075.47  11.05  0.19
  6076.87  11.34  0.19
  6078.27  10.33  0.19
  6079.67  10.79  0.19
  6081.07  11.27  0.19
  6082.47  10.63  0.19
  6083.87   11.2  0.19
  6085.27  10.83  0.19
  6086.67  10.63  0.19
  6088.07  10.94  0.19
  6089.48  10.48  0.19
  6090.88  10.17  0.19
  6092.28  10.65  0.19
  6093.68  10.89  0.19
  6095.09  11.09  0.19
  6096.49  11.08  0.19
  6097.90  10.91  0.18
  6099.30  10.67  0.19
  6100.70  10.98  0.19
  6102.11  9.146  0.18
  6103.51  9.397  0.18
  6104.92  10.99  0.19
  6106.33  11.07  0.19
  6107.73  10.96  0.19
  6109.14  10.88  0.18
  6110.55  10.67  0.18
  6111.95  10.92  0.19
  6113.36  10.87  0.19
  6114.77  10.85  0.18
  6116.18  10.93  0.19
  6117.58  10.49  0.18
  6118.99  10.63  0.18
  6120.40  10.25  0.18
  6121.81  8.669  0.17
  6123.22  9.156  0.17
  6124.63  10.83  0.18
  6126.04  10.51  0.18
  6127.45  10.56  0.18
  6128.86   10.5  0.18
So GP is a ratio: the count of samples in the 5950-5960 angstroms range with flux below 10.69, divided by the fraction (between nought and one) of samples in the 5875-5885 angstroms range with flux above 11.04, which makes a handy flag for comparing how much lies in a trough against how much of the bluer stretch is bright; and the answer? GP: 7.0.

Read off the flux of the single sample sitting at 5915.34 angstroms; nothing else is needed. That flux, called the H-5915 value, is 10.44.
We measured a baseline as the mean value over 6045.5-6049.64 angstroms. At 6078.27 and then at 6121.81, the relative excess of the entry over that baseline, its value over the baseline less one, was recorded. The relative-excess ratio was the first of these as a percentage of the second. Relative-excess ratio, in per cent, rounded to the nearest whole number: 34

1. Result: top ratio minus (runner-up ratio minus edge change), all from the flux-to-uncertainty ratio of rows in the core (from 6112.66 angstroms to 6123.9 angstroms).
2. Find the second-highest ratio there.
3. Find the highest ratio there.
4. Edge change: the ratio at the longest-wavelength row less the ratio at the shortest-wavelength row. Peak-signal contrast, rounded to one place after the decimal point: -2.1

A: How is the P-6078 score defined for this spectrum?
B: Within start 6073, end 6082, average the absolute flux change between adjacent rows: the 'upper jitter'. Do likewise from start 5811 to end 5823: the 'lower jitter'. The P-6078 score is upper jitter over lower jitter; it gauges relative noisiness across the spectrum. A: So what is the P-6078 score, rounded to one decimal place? 2.2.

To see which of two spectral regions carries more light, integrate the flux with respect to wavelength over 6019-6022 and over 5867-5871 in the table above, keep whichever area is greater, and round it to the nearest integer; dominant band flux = 45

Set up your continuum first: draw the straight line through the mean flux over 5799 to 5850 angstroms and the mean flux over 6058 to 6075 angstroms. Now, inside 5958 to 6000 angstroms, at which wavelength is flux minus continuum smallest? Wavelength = 5976.96 angstroms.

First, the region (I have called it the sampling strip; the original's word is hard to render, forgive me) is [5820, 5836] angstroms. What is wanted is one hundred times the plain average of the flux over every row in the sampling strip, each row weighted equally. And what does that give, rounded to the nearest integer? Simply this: 1114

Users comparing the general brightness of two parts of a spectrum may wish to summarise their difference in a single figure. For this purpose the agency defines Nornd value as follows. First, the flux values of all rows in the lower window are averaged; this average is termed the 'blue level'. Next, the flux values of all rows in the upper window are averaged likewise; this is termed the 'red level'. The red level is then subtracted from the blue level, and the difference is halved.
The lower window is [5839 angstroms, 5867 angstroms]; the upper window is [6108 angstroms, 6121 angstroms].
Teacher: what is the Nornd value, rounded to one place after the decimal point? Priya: 0.2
